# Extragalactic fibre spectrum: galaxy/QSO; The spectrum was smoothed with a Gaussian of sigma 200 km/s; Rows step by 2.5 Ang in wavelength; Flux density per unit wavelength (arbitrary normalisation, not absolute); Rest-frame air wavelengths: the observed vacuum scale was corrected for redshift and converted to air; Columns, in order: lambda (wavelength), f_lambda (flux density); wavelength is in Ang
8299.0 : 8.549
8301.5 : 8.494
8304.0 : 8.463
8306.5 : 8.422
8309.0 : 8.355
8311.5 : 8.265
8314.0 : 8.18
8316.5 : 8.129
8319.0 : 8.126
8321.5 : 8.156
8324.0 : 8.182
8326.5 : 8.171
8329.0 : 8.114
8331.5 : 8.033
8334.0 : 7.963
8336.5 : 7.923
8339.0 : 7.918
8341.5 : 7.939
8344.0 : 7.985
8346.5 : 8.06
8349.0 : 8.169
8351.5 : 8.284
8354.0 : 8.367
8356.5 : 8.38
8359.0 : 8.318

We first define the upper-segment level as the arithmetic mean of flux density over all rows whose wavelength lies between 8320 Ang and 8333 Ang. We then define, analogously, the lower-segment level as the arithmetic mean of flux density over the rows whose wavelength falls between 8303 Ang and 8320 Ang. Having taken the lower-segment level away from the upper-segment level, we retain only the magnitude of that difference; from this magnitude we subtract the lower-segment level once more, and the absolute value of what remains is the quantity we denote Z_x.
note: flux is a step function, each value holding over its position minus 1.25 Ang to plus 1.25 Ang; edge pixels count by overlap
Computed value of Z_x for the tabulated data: 8.13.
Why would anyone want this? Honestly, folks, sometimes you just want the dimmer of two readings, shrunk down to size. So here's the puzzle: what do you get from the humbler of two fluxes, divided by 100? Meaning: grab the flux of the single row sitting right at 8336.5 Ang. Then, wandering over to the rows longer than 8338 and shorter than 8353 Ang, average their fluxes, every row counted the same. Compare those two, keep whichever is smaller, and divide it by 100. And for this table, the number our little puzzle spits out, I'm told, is 0.0792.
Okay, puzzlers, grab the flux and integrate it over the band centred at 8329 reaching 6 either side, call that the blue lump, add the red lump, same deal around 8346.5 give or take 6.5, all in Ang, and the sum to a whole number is 202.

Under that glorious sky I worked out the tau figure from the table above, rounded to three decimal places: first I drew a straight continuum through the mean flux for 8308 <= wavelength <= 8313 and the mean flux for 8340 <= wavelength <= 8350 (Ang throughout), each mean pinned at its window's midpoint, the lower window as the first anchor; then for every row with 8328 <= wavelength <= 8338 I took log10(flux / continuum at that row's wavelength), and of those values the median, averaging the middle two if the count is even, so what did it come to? -0.007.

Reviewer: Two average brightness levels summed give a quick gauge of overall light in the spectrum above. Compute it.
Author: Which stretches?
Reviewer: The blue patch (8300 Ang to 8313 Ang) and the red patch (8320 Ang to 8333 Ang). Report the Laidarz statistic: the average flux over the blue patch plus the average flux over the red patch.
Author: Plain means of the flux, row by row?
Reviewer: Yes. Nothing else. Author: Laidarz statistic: 16.53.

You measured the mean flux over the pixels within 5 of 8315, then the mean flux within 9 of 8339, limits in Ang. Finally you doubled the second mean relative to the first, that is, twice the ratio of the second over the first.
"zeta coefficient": 1.95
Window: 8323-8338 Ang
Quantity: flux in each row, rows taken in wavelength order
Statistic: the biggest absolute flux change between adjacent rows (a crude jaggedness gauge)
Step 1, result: 0.081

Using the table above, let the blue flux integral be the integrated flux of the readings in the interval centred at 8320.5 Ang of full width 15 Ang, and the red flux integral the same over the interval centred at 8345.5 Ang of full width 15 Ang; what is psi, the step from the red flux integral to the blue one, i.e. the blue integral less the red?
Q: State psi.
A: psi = 1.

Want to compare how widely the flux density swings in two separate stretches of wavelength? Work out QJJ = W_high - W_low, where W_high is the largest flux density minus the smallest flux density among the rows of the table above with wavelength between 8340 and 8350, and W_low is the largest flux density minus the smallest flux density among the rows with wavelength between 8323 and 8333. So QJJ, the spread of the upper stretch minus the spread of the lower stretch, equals 0.1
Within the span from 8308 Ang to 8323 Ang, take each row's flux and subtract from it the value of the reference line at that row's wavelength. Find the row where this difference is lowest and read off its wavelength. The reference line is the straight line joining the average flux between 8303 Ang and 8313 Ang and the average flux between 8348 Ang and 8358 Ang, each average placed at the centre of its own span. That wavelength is 8316.5 Ang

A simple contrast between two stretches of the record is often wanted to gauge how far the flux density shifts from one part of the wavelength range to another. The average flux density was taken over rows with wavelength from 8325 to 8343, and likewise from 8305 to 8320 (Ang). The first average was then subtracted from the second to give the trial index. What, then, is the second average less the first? 0.24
